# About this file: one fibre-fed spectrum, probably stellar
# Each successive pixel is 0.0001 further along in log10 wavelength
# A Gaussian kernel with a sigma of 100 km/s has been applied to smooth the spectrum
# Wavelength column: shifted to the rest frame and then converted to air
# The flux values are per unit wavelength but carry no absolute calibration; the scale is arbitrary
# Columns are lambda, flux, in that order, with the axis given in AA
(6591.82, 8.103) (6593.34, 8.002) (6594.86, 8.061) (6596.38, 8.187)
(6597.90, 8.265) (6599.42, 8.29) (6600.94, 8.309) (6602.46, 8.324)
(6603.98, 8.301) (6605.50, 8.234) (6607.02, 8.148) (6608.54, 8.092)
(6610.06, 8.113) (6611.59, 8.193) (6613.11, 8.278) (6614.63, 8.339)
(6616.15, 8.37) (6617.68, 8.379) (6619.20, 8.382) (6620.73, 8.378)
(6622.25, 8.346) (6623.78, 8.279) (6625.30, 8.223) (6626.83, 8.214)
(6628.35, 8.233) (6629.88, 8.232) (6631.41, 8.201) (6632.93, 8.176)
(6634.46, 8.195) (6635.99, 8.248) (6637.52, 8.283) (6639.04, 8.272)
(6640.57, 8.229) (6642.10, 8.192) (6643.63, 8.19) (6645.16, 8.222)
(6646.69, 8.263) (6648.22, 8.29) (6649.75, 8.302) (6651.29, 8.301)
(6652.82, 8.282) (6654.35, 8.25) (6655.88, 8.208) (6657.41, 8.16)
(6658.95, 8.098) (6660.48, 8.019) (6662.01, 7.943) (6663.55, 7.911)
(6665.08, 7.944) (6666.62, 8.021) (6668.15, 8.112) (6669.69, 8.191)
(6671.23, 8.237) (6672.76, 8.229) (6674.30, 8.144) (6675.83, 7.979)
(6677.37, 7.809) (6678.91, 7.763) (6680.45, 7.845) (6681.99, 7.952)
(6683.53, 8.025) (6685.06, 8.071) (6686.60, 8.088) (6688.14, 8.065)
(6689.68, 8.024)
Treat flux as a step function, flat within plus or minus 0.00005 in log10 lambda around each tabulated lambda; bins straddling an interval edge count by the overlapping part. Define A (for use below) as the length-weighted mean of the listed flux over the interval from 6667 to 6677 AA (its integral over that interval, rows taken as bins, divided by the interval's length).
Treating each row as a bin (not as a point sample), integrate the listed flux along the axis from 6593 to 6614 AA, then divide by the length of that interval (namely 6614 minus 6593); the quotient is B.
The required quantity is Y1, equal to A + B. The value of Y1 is 16.3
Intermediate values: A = 8.13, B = 8.20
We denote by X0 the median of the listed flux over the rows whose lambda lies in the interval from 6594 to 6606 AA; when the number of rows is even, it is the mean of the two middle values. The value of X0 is 8.28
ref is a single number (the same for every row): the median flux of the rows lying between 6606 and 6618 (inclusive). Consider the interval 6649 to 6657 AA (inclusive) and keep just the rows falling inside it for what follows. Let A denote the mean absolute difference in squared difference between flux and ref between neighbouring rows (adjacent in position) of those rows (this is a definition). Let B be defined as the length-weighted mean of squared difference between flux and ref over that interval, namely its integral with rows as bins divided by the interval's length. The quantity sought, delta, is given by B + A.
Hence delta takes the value 0.004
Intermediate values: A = 0.0012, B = 0.0025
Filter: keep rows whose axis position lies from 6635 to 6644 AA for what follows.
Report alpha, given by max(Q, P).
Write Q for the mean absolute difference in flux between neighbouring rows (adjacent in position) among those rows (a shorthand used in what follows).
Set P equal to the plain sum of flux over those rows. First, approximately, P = 49.4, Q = 0.026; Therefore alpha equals 49.41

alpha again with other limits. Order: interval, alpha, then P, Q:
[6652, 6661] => 49.02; 49.0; 0.053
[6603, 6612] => 49.08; 49.1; 0.062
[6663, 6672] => 48.42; 48.4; 0.065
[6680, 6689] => 48.05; 48.0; 0.053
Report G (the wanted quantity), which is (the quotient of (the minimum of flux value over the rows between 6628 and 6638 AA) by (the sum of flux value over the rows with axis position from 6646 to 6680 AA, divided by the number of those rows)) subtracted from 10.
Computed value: 8.99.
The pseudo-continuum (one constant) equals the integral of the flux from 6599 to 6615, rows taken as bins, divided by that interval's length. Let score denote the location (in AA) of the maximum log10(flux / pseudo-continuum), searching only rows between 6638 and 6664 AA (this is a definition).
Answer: 6649.75 AA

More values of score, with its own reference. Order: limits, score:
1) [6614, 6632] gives 6619.20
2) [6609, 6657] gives 6619.20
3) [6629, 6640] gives 6637.52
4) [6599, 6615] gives 6614.63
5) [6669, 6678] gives 6671.23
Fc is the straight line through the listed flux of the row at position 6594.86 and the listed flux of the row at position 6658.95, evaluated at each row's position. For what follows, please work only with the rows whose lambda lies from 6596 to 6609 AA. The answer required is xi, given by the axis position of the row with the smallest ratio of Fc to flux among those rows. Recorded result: 6602.46 AA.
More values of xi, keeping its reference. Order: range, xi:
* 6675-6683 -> 6675.83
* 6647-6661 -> 6649.75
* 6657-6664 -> 6657.41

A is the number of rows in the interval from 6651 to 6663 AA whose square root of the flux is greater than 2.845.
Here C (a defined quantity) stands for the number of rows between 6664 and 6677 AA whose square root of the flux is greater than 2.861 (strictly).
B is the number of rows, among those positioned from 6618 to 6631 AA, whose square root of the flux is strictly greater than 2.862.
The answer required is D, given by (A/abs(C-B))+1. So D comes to 2.2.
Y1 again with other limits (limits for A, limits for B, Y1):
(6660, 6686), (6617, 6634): 16.3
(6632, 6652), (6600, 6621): 16.5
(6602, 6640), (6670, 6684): 16.3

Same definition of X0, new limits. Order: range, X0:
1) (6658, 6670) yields 8.02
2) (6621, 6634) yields 8.23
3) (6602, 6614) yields 8.21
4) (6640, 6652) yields 8.25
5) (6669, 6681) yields 8.06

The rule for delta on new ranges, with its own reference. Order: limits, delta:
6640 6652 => 0.003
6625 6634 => 0.002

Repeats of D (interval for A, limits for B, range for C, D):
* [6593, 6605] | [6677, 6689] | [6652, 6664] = 3.0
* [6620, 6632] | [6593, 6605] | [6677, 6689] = 2.6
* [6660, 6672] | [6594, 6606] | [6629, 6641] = 4.0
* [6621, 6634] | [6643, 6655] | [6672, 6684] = 2.3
